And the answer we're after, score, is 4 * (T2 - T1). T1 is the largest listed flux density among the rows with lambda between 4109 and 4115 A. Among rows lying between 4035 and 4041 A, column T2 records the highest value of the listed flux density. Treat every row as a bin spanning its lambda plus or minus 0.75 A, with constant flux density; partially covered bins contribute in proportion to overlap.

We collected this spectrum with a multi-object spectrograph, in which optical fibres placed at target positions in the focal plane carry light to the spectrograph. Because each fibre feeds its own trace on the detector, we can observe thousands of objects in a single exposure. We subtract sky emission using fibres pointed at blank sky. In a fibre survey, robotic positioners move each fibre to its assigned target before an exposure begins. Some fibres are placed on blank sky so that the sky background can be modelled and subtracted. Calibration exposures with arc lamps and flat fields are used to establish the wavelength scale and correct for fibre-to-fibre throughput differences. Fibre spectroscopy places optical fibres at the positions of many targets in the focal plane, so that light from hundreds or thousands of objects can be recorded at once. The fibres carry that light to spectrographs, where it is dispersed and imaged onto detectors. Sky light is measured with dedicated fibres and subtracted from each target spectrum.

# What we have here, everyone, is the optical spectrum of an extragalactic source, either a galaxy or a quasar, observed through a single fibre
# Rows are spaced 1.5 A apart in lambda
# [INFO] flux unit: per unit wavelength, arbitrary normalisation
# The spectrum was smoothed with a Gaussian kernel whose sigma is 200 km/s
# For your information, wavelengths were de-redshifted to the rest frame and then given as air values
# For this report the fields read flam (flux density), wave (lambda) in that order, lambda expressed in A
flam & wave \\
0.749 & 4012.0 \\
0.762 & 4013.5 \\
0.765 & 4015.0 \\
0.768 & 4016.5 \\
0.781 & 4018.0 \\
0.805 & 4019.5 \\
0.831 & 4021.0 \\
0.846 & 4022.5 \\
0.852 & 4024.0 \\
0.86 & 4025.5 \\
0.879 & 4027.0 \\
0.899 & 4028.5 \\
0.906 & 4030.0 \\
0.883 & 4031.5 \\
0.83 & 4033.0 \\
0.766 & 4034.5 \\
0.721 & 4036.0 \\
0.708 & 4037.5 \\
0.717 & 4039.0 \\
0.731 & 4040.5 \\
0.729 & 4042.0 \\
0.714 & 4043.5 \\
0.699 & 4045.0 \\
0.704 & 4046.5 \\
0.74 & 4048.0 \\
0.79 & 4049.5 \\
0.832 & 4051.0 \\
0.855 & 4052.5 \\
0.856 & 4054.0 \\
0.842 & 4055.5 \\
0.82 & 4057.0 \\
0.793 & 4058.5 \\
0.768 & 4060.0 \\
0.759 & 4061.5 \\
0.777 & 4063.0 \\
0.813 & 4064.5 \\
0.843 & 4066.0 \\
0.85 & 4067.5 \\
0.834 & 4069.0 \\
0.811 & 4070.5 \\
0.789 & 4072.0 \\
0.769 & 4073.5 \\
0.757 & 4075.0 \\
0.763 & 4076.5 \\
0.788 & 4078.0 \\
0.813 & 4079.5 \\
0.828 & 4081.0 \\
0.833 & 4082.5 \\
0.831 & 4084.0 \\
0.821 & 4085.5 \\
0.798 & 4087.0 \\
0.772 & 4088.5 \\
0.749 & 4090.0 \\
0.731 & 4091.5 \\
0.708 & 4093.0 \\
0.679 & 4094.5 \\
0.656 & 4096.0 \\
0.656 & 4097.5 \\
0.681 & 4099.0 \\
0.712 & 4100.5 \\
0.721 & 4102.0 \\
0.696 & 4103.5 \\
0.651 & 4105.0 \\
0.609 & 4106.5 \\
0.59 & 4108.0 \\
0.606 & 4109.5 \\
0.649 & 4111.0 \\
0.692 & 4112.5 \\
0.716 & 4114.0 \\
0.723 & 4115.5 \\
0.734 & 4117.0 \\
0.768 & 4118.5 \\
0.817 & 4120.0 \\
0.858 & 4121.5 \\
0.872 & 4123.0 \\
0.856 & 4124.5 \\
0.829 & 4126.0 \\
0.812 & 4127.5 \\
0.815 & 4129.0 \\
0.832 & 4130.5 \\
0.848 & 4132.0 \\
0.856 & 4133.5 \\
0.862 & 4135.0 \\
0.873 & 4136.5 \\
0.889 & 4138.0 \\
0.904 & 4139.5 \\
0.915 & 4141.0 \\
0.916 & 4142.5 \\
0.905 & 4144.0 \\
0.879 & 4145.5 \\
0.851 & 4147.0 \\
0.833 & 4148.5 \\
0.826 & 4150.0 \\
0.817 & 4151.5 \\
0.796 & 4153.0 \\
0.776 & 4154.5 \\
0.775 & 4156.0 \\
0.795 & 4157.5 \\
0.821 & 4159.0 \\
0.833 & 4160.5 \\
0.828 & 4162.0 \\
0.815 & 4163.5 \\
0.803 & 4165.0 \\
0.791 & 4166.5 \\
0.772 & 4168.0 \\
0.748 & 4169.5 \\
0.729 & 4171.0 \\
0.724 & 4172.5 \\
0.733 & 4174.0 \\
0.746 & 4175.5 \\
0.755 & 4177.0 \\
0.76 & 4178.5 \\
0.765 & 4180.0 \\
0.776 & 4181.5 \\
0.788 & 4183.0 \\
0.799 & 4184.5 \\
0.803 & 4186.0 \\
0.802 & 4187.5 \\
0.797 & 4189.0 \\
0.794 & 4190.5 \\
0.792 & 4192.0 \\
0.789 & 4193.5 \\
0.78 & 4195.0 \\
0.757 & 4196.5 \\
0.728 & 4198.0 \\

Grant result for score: 0.1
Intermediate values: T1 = 0.716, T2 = 0.731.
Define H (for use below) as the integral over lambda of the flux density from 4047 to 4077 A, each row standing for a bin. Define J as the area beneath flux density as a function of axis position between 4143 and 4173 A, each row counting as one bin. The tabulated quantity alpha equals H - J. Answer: -0.1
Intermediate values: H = 24.1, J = 24.2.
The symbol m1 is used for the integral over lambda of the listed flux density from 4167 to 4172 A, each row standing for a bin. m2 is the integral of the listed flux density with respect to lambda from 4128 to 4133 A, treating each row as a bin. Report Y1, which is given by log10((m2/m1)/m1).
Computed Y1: -0.53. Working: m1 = 3.75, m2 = 4.2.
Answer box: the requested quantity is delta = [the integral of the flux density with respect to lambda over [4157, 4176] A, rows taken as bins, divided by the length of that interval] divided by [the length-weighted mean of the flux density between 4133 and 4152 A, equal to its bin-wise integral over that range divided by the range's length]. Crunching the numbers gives 0.9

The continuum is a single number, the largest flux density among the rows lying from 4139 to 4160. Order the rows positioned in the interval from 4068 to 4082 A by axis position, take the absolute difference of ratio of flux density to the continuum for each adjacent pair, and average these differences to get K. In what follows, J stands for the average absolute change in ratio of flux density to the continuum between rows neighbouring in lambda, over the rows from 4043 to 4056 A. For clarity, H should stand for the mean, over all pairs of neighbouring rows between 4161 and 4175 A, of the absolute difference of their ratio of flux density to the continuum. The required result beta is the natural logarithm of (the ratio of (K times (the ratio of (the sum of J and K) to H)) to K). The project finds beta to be 1.1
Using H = 0.015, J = 0.0254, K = 0.020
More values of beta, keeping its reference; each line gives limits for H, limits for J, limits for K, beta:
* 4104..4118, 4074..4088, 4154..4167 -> 0.0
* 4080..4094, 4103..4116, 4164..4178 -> 1.0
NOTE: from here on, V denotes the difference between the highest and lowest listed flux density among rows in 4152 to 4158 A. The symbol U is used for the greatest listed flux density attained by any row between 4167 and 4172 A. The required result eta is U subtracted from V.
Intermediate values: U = 0.772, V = 0.021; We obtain -0.751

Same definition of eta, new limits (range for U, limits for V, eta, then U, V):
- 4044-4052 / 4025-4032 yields -0.786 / 0.832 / 0.046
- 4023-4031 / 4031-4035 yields -0.789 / 0.906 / 0.117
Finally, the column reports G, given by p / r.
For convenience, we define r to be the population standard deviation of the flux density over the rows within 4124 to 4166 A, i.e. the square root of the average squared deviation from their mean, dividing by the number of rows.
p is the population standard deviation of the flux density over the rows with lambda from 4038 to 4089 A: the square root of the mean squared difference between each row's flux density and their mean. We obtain 1.2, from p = 0.046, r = 0.039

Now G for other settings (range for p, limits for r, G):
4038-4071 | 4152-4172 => 1.8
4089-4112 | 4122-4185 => 0.9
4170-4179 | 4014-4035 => 0.3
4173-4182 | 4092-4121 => 0.3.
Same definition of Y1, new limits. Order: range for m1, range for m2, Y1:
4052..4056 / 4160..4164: -0.55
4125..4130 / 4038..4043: -0.67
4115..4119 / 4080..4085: -0.33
